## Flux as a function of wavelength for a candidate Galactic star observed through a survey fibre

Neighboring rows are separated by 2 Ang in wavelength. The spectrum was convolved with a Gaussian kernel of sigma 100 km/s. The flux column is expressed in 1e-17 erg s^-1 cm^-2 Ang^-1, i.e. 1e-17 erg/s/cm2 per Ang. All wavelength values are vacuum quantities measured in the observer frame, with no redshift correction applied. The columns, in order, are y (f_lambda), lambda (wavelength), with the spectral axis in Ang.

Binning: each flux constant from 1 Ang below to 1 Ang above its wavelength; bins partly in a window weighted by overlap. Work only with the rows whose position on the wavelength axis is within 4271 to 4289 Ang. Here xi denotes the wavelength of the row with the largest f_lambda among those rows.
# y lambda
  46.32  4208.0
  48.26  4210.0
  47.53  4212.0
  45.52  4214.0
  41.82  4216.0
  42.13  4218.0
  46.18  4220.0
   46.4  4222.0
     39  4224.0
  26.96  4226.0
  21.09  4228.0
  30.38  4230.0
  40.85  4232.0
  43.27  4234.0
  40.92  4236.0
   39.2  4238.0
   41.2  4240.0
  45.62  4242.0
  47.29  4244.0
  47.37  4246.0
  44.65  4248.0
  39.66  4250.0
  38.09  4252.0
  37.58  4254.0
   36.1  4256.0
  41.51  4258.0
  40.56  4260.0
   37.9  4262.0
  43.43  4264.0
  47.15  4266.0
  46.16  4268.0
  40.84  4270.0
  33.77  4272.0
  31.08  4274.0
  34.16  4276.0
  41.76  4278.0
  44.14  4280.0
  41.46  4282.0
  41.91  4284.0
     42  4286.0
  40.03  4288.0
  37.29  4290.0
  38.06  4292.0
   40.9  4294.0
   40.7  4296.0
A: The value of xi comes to 4280.0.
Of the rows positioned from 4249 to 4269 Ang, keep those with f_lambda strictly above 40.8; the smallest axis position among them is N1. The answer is 4258.0 Ang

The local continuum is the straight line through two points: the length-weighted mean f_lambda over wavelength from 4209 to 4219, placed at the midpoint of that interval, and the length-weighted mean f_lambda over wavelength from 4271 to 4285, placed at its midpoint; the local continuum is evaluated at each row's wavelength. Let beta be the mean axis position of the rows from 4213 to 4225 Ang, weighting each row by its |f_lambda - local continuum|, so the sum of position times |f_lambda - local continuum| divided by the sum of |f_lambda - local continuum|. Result 4220.3 Ang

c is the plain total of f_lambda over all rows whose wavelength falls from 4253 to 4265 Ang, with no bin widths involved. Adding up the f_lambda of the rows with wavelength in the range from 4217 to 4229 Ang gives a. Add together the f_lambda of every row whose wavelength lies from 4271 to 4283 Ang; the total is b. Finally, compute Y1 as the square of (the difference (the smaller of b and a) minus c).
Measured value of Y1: 235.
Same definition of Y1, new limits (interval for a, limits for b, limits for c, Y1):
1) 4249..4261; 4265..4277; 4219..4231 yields 536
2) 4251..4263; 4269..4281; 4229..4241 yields 101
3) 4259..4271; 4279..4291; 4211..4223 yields 518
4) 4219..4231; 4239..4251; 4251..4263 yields 472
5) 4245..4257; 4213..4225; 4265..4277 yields 106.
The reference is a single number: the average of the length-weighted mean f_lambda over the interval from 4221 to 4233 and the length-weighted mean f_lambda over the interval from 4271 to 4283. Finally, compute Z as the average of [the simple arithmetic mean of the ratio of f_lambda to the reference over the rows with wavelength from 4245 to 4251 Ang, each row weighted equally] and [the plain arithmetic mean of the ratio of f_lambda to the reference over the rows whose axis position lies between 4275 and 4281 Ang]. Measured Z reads 1.168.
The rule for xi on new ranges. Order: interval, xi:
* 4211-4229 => 4212.0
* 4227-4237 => 4234.0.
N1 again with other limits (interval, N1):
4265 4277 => 4266.0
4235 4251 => 4236.0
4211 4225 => 4212.0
